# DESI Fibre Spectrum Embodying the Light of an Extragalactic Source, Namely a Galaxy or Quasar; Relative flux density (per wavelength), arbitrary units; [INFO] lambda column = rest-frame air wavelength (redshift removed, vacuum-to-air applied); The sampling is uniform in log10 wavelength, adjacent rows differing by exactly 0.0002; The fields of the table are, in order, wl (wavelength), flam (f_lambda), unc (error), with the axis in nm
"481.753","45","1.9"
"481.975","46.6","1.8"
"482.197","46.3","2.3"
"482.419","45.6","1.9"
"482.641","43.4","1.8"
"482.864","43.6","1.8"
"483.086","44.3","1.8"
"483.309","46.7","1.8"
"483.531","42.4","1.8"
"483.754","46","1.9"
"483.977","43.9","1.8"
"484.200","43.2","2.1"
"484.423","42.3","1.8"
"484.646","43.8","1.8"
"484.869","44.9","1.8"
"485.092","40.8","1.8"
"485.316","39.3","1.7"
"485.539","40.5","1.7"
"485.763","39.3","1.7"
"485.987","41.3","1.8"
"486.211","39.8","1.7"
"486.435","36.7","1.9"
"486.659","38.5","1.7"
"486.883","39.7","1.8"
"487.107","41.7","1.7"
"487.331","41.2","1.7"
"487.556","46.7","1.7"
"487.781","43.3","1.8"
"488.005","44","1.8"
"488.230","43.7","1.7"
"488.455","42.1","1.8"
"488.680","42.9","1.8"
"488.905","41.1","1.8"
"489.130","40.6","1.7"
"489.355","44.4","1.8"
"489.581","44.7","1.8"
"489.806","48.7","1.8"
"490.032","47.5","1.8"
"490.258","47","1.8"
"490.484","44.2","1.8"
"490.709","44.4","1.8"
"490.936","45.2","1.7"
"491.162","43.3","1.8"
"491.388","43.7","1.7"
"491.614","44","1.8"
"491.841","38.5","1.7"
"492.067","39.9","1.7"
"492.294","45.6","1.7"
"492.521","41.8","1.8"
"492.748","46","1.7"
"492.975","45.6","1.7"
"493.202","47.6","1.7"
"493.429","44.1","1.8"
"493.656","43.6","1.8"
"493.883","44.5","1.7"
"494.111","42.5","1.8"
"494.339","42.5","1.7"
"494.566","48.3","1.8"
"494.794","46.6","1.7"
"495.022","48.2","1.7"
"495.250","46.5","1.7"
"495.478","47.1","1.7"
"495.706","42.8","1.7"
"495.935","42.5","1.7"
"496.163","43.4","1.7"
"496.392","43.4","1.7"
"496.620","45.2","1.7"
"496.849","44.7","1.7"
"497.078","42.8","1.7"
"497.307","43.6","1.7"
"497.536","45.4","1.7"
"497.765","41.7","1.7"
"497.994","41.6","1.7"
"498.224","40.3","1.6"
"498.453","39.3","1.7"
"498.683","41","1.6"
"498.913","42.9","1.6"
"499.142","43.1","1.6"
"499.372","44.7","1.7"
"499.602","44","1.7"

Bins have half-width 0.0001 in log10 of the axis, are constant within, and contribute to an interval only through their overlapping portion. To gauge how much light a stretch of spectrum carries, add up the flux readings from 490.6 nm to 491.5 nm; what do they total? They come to 177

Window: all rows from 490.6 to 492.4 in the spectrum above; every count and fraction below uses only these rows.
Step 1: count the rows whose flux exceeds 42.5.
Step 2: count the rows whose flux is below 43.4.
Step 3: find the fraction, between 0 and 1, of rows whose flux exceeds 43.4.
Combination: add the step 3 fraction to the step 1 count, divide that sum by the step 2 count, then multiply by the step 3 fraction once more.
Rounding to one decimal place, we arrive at 1.4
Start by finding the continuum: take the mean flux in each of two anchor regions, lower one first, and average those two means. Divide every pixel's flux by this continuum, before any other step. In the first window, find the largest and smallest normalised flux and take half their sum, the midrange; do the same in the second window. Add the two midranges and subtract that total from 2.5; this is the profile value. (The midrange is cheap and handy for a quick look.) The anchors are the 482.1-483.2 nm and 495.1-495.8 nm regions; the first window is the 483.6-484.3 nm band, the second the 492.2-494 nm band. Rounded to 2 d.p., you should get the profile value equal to 0.52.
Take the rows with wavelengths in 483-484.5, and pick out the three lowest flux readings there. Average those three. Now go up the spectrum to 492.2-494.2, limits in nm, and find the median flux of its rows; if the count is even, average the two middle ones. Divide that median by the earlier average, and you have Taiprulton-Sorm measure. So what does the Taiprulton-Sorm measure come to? 1.04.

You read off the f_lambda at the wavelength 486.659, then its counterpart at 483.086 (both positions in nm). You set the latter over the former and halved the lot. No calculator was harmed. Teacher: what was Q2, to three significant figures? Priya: 0.575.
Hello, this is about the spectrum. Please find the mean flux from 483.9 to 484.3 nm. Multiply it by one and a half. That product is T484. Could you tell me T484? 65.3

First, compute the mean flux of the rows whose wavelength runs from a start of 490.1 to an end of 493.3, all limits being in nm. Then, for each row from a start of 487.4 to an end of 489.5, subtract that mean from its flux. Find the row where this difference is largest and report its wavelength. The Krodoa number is 487.556 nm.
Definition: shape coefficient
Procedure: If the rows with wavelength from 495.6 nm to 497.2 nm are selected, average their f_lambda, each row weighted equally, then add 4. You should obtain 47.5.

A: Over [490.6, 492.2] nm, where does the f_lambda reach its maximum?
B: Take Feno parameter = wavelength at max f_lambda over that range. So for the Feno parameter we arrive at 490.936 nm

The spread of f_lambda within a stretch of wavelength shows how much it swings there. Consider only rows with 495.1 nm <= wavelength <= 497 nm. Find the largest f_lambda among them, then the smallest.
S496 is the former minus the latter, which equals 4.6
